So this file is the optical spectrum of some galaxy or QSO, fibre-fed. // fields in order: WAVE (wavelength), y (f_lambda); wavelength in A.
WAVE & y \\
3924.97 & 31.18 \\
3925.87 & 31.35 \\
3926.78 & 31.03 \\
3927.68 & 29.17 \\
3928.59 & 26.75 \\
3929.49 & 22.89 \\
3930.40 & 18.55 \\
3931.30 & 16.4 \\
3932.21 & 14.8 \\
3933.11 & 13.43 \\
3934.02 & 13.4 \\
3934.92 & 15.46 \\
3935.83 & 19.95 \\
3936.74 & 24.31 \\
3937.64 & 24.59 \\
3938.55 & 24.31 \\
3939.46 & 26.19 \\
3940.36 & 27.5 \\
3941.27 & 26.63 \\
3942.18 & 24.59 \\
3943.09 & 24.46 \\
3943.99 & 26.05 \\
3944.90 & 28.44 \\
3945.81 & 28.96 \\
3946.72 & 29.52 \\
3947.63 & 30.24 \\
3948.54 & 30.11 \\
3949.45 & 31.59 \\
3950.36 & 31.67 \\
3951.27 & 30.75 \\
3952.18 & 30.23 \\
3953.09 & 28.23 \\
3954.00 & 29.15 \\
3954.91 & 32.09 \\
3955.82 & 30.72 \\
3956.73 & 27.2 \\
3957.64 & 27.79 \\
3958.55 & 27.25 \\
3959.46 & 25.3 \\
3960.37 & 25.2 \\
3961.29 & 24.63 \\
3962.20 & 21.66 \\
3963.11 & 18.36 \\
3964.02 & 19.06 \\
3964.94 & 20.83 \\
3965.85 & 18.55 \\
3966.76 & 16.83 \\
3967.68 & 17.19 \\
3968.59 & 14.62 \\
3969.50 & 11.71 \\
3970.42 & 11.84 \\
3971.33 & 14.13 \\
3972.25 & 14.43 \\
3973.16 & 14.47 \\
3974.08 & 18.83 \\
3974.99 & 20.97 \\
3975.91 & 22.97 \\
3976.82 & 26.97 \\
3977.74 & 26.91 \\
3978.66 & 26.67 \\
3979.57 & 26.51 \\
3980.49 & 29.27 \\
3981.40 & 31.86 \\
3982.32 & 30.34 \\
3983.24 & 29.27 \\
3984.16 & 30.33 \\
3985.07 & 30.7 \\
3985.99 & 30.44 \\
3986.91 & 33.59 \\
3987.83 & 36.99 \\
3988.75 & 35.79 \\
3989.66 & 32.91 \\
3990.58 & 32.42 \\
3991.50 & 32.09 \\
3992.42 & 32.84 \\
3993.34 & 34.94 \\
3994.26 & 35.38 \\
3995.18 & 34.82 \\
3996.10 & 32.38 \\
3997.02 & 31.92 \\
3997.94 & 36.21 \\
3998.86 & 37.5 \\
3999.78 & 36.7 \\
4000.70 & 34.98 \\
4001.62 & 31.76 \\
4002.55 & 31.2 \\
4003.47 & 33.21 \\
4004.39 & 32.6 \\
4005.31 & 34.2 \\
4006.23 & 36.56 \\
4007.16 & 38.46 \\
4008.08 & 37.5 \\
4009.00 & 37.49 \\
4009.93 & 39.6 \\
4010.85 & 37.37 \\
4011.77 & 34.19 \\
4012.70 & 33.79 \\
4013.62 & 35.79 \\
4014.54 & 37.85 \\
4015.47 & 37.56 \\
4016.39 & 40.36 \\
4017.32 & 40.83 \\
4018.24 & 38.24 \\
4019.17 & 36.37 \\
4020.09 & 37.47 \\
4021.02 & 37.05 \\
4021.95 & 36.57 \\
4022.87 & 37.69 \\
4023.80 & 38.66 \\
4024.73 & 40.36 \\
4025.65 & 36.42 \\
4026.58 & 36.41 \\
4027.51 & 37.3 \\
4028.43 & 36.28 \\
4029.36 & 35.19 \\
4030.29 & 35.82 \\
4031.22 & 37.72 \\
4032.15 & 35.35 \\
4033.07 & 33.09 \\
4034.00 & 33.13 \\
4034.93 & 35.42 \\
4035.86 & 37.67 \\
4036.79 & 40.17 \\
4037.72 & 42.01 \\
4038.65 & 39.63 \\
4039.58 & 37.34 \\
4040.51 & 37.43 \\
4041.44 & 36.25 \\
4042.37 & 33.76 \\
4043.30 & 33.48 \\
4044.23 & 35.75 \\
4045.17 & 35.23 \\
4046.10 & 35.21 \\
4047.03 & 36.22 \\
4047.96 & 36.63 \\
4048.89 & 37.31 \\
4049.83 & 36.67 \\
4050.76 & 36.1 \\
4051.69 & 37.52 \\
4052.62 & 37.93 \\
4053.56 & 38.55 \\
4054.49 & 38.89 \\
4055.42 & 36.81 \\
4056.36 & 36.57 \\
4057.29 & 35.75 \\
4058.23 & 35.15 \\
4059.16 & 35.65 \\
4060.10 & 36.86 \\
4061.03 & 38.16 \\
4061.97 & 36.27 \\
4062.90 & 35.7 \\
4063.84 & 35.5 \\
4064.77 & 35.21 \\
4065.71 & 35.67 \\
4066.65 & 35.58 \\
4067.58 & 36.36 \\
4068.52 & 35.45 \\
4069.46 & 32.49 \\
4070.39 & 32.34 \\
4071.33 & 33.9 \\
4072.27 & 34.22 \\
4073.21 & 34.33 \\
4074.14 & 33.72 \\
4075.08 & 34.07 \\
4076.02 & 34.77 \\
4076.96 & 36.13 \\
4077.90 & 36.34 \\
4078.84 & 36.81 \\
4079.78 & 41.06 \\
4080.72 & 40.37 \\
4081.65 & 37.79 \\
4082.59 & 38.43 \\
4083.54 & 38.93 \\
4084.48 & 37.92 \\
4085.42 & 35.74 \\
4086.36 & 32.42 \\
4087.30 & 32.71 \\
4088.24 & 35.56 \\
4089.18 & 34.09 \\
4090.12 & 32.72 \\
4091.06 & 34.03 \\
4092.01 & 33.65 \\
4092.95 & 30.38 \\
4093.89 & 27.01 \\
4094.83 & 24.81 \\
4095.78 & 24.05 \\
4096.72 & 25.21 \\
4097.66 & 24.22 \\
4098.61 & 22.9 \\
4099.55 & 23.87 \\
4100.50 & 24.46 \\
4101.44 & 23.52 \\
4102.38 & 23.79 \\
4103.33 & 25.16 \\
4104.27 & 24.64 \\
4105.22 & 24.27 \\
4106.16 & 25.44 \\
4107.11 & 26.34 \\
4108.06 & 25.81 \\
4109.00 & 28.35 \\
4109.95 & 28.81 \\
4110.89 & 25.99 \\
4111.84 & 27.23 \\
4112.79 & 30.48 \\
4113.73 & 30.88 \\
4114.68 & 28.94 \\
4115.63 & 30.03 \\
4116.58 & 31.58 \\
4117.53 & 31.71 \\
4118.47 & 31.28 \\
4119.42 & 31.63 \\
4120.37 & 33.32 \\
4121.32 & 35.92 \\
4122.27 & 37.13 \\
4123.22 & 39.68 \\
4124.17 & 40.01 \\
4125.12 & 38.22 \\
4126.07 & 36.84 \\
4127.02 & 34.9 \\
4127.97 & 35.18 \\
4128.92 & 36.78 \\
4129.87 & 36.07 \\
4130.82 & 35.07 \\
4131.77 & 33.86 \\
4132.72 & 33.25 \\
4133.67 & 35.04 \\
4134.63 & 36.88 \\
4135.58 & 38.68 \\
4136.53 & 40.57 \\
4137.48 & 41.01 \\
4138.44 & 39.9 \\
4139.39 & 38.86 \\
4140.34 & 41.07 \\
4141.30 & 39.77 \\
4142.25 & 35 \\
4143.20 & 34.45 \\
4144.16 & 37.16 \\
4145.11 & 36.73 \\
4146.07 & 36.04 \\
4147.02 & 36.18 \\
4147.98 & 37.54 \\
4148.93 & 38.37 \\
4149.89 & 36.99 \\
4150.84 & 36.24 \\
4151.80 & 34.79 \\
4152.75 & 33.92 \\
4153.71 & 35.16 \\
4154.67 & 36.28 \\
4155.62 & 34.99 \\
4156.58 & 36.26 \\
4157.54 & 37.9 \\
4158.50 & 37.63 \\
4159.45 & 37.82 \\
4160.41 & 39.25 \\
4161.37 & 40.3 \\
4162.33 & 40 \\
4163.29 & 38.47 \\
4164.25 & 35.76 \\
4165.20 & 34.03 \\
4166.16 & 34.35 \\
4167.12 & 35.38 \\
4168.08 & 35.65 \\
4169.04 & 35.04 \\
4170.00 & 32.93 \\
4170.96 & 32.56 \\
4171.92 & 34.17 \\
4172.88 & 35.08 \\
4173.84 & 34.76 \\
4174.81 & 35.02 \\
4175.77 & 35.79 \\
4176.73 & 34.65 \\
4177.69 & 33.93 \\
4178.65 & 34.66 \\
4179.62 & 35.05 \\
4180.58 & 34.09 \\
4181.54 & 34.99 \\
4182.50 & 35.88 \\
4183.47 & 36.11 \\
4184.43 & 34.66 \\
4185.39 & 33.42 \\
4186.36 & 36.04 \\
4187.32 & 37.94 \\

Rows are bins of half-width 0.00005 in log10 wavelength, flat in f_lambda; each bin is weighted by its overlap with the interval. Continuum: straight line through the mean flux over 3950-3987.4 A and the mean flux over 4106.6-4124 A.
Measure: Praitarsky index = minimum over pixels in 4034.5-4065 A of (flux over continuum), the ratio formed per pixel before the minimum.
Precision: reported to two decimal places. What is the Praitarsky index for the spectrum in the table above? 1.21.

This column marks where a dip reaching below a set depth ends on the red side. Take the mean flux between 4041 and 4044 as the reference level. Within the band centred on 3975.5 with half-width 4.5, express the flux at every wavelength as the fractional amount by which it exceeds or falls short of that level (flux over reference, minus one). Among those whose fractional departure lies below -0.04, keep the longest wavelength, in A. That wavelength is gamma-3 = 3979.57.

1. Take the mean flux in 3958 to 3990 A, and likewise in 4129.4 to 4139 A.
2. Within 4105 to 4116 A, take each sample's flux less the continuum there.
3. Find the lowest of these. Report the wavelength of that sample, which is 4105.22 A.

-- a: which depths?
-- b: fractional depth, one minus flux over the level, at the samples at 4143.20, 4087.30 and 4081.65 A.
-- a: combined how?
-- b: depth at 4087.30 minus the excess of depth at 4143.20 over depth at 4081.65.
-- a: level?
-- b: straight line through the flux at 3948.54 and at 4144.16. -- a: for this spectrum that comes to -0.1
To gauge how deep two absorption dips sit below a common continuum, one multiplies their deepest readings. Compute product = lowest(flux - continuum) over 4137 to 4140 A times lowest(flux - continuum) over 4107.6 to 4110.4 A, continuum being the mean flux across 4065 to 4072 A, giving -38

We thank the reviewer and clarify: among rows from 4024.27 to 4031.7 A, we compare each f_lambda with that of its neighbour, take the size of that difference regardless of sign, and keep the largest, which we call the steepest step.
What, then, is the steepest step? 3.9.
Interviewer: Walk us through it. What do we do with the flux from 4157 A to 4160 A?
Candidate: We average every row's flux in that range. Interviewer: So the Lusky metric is 37.8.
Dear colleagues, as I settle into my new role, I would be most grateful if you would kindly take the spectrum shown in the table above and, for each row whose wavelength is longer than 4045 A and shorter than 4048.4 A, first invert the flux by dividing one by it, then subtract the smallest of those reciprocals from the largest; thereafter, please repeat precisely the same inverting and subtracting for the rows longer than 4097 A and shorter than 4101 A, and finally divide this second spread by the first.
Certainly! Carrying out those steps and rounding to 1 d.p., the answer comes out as 2.5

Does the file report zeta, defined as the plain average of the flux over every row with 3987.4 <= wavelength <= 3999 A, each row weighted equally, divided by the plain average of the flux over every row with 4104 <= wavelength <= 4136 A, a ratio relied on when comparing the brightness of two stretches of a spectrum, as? 1.1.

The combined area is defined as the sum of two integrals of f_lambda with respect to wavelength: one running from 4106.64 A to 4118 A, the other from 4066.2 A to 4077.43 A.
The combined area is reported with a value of 715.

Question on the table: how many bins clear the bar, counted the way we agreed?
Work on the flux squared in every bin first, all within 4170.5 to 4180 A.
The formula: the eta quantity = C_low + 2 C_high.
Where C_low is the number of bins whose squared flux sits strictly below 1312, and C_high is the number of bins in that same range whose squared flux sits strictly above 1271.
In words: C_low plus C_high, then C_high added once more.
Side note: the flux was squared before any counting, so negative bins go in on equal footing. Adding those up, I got 12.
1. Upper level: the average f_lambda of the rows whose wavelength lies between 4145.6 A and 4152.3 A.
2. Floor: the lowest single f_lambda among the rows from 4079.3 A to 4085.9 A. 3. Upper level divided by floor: 1.02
